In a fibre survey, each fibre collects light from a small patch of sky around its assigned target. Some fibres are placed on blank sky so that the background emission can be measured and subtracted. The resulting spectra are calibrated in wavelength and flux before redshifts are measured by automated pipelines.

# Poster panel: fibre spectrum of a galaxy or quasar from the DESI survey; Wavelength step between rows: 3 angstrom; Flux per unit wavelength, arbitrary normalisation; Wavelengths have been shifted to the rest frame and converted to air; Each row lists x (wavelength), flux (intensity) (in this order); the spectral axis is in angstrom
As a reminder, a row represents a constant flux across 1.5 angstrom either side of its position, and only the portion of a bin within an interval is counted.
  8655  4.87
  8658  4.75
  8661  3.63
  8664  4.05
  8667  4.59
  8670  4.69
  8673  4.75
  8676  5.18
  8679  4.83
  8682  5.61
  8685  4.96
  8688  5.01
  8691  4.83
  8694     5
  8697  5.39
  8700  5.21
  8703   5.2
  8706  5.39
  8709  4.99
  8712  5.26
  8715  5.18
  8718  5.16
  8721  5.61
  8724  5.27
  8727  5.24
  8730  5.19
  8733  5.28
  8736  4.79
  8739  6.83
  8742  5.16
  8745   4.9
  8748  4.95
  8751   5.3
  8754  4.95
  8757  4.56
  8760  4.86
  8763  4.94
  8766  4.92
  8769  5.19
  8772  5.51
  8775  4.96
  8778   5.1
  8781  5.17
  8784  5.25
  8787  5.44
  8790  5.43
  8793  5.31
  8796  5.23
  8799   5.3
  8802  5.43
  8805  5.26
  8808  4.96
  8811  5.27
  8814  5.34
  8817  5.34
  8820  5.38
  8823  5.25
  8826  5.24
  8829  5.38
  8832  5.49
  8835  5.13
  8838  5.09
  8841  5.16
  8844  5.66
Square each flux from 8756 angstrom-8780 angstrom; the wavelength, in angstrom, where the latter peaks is 8772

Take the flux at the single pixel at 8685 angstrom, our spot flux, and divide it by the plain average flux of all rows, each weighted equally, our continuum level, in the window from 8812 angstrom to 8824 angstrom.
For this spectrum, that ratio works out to 0.931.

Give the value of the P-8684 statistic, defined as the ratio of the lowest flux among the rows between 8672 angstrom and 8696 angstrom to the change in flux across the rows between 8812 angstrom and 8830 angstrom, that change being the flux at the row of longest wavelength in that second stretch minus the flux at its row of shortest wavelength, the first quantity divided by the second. 119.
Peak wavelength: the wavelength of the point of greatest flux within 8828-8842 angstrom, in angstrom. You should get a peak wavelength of 8832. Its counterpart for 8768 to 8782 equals 8772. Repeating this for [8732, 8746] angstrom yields 8739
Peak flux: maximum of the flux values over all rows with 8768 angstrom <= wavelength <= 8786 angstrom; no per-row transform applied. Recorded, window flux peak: 5.51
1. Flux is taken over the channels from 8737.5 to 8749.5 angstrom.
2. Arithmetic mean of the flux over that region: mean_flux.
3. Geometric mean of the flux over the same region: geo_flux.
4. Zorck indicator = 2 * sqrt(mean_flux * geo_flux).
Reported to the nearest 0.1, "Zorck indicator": 10.9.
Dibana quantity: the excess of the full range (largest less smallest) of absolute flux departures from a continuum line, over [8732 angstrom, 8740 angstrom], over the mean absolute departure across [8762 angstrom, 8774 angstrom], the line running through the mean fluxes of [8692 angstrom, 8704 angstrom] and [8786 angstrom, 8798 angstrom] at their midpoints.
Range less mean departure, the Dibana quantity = 1.3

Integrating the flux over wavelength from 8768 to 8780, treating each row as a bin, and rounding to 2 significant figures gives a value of 62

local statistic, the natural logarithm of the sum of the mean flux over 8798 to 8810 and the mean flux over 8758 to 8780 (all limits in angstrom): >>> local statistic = 2.33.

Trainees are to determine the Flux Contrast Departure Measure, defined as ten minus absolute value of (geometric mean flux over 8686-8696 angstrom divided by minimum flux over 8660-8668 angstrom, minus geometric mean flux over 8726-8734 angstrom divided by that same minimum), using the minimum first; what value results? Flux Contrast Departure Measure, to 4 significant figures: 9.920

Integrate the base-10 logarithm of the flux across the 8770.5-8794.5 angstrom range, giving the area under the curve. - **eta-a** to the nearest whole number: 17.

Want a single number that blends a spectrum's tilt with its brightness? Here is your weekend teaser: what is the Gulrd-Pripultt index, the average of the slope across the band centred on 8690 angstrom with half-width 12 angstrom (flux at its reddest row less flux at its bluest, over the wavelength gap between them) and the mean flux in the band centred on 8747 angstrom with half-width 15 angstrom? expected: 2.59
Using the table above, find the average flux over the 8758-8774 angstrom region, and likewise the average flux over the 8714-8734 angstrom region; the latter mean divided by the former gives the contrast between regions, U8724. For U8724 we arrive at 1.04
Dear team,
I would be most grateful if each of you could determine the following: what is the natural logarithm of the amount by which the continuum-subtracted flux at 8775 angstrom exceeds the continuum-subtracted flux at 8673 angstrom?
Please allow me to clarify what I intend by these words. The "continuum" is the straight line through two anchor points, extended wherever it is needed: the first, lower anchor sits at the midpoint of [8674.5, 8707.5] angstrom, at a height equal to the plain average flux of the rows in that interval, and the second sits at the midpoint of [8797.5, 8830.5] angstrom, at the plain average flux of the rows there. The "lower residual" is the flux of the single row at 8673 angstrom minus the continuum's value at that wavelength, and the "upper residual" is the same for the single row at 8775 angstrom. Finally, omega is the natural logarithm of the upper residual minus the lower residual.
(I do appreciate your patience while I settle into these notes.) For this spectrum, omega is -2.4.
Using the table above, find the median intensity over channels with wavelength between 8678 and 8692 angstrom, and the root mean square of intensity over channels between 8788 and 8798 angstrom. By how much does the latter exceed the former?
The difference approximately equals 0.36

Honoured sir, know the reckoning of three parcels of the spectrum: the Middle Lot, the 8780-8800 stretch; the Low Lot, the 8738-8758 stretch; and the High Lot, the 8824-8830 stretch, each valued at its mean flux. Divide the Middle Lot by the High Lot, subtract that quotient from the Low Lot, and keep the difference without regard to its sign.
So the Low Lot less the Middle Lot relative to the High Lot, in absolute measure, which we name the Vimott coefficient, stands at 4.2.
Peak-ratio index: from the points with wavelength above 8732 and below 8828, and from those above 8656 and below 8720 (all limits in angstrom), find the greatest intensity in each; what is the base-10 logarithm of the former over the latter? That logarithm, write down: 0.085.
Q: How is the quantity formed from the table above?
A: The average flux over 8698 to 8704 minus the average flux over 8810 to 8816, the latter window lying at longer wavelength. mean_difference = -0.1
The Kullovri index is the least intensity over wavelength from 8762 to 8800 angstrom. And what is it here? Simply 4.92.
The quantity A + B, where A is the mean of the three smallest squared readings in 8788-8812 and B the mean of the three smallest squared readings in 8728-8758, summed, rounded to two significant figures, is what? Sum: 49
